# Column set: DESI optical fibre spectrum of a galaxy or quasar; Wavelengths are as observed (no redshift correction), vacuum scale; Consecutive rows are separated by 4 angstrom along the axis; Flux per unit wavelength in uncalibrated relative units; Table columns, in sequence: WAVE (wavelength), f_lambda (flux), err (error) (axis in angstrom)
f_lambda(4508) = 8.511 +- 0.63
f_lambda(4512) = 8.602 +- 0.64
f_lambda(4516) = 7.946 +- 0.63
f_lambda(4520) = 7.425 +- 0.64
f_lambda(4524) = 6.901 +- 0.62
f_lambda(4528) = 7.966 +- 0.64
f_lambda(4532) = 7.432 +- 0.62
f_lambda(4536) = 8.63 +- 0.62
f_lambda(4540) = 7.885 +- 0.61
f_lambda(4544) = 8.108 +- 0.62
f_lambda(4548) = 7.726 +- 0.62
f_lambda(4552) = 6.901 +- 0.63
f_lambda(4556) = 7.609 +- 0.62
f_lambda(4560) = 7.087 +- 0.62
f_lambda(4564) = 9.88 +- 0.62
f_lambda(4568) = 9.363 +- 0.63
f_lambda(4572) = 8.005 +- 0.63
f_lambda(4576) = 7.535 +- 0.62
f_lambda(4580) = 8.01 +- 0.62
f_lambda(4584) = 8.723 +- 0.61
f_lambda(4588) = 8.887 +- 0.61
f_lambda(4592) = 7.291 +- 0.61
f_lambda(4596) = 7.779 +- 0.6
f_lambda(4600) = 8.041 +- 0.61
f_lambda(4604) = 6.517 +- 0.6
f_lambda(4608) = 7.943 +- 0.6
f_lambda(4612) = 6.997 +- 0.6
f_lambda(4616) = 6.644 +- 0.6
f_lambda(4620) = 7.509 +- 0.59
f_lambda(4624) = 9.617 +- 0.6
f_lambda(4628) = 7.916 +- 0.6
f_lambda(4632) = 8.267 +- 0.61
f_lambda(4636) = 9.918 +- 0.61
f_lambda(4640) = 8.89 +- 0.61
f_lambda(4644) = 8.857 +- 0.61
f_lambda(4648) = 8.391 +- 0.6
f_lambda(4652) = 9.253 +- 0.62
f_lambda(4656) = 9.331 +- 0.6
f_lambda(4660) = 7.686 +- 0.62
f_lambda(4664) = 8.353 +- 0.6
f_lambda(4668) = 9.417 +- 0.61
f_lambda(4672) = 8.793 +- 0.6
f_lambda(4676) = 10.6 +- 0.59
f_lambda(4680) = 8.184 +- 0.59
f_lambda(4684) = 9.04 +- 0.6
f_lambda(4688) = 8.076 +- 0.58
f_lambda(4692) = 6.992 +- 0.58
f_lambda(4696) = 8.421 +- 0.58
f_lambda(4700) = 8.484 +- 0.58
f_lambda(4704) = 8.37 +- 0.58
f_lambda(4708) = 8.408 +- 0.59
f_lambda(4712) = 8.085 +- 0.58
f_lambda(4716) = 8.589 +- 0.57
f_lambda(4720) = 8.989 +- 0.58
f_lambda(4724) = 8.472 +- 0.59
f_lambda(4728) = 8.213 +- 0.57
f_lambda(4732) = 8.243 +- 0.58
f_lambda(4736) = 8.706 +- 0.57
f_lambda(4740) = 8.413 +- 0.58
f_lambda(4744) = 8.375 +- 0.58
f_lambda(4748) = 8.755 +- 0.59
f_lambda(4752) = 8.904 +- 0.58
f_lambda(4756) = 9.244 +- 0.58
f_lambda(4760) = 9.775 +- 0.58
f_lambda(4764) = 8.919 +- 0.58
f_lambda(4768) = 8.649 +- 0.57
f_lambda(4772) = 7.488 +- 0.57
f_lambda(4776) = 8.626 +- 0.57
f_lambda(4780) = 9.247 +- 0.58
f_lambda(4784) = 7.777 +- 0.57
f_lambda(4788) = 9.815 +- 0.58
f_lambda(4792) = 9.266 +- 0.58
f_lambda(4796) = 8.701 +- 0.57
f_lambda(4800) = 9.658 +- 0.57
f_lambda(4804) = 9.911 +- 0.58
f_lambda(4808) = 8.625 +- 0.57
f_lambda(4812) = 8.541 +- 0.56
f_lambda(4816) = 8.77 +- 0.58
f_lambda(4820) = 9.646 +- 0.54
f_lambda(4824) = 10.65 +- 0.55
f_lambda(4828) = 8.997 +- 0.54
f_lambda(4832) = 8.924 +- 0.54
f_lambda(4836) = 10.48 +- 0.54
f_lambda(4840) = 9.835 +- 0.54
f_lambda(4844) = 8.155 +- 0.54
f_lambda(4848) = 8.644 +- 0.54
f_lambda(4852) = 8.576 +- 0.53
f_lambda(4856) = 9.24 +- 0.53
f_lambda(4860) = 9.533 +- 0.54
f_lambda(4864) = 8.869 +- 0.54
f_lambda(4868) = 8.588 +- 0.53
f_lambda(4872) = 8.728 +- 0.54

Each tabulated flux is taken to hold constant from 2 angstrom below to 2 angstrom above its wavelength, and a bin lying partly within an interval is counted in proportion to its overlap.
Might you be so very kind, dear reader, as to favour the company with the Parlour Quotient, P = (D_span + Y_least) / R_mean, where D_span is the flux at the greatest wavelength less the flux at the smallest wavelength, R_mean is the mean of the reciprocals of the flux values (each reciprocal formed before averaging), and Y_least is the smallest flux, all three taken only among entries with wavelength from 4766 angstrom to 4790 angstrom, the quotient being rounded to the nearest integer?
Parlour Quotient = 74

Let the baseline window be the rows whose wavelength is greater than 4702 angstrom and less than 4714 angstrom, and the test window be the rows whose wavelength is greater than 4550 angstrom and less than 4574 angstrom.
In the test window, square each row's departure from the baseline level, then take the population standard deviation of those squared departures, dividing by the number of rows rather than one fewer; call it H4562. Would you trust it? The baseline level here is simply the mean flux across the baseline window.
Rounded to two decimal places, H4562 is 0.83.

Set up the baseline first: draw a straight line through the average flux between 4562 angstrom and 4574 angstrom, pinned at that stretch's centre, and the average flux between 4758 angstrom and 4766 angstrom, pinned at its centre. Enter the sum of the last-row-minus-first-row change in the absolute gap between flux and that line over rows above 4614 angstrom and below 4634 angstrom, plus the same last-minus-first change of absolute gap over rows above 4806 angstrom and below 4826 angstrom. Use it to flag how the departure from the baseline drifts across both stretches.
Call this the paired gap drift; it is -1.2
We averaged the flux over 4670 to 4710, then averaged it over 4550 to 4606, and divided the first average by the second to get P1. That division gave 1.07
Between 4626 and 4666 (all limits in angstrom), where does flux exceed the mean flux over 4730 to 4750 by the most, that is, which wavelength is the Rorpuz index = 4636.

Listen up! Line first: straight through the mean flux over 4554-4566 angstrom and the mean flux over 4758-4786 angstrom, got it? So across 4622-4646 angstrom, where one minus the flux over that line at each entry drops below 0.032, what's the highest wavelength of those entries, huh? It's 4644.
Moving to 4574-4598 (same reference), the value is 4588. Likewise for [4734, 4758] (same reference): 4756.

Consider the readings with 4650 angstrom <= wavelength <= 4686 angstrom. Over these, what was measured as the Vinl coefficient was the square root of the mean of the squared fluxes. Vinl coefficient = 9.00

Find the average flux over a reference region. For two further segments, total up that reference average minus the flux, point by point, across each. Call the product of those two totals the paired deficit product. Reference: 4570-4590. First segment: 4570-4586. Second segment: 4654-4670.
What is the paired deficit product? -1.2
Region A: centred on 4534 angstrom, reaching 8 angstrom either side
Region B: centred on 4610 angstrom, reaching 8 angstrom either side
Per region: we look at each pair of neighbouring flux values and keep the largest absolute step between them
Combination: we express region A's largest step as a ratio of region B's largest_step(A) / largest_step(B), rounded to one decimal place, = 0.8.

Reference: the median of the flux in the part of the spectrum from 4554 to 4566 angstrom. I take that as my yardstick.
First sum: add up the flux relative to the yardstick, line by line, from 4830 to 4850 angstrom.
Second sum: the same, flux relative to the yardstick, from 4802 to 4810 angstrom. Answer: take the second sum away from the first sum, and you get 4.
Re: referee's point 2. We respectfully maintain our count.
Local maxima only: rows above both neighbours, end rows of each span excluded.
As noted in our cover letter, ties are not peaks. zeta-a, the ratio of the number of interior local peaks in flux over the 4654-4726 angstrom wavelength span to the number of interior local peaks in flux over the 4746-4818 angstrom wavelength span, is 1.50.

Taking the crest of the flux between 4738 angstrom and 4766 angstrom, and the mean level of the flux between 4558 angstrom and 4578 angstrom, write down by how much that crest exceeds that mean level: 1.4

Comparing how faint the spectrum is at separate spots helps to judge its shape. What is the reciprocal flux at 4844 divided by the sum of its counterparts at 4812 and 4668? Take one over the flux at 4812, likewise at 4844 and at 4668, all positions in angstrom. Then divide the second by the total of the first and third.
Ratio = 0.55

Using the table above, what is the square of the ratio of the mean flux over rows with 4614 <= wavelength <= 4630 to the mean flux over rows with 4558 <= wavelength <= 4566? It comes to 0.87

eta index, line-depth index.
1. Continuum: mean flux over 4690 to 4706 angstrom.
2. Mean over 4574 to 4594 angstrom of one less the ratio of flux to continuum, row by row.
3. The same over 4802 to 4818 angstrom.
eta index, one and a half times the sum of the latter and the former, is -0.17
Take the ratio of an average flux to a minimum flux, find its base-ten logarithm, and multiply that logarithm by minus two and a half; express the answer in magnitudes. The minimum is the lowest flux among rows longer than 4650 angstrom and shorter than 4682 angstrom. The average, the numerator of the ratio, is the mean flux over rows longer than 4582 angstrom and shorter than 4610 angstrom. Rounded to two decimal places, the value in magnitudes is -0.03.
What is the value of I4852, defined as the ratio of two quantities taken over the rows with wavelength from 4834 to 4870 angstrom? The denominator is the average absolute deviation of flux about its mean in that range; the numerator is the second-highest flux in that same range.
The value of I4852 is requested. 17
